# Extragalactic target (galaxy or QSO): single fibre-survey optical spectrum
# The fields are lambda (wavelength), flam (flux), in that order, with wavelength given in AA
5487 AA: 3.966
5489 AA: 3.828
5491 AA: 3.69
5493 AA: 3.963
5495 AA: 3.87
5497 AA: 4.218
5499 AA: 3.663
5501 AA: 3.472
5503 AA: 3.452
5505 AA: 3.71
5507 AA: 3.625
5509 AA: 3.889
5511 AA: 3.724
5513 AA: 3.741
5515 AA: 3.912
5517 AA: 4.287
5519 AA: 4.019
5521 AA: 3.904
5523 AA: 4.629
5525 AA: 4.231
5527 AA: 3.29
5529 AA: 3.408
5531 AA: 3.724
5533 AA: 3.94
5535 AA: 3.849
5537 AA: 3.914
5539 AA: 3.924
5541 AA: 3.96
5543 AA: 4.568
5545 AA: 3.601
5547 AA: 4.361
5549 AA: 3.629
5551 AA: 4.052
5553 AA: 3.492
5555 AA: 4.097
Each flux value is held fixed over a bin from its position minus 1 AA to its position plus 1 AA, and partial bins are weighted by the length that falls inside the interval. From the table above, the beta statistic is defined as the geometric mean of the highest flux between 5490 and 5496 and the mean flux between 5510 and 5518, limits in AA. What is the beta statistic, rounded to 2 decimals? 3.94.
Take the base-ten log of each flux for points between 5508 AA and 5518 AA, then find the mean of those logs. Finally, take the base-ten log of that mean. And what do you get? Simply -0.228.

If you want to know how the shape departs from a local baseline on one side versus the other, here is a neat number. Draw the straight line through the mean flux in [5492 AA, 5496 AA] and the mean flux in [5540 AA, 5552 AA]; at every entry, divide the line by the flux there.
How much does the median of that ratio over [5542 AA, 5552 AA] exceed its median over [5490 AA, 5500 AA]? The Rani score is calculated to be -0.016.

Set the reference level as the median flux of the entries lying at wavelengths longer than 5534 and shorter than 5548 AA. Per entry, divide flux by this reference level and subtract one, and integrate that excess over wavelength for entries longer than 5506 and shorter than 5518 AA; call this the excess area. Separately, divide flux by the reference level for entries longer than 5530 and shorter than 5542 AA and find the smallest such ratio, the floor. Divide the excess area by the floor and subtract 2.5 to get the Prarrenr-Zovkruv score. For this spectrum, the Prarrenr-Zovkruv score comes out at -2.7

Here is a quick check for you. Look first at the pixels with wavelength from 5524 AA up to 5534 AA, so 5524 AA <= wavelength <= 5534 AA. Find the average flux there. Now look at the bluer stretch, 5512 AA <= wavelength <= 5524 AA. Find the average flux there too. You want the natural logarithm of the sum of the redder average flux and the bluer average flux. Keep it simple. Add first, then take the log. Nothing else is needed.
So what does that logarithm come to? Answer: 2.05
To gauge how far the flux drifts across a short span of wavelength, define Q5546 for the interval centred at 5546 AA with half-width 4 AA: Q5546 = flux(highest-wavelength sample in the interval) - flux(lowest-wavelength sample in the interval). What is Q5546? -0.9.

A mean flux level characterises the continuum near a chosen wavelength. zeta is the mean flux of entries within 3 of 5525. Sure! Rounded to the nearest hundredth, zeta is 4.05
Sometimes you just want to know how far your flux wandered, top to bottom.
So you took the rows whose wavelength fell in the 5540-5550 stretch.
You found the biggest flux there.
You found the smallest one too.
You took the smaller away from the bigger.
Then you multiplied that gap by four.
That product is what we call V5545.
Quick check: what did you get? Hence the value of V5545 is 3.9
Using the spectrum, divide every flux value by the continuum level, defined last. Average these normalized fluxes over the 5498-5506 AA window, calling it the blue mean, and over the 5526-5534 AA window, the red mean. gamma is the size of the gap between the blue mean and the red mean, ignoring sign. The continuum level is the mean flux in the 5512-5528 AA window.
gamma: 0.004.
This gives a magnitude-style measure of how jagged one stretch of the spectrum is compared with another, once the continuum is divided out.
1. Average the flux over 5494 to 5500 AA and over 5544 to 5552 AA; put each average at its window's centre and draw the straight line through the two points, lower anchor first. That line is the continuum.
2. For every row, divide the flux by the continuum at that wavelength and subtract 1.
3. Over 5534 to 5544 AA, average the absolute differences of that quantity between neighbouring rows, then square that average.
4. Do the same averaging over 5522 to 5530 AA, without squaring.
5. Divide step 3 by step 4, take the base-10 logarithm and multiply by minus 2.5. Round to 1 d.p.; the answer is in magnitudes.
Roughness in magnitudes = 4.4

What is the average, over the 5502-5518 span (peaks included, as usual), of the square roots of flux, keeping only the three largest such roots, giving 2.01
